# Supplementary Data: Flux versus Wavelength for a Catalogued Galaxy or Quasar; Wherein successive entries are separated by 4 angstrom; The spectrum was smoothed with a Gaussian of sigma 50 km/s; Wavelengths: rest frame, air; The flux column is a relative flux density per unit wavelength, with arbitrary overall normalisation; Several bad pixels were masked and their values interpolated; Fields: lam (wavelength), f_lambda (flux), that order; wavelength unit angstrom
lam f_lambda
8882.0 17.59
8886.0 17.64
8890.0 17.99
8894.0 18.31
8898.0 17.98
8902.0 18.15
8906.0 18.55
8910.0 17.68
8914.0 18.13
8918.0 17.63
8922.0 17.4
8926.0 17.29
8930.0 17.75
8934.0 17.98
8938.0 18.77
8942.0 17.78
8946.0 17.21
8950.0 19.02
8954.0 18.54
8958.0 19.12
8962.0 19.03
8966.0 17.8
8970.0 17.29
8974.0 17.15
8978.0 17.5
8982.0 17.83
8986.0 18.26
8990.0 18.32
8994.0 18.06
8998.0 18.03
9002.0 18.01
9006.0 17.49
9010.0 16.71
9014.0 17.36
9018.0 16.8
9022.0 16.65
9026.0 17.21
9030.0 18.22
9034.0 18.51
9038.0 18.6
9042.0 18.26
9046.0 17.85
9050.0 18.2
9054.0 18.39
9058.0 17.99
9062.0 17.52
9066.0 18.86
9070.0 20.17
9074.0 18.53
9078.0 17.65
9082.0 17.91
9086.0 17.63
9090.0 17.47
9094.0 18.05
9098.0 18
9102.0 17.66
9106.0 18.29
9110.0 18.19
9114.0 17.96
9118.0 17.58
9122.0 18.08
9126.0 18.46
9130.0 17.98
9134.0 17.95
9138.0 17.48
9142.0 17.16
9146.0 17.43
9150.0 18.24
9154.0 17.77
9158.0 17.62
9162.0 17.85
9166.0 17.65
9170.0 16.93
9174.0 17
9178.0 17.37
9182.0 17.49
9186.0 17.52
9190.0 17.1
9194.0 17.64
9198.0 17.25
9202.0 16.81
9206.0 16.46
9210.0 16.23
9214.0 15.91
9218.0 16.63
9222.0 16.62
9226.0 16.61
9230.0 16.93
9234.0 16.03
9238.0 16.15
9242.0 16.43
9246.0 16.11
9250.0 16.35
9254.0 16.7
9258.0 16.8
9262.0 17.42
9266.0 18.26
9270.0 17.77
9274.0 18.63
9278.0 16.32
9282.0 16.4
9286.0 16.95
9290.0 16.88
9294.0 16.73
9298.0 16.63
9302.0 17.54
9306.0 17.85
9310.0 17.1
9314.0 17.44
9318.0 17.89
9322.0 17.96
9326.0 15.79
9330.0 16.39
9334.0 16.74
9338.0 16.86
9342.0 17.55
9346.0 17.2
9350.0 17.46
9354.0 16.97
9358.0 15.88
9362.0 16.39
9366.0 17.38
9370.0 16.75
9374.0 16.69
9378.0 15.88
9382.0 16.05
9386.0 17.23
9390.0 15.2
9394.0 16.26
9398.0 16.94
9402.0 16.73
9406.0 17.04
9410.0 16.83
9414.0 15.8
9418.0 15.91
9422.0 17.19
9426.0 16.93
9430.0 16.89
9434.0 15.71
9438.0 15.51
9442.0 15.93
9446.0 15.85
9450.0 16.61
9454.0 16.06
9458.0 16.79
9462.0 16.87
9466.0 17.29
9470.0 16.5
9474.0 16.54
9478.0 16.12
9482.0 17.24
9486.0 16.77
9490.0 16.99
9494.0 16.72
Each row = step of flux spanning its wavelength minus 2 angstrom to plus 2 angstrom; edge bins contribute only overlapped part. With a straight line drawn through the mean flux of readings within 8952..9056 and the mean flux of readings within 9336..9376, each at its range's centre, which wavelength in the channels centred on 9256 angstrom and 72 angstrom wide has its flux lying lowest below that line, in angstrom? 9234.0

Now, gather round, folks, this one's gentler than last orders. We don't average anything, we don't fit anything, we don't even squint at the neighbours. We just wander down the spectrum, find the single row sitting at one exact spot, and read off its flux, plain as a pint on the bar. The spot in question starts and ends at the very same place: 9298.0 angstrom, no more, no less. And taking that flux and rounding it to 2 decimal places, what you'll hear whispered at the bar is 16.63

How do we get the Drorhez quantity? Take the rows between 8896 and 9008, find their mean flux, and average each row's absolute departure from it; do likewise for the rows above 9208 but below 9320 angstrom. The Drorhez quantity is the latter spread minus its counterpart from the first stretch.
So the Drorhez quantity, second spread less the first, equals 0.12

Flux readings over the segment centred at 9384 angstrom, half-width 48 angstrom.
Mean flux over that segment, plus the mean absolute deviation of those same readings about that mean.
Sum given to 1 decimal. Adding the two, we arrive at 17.2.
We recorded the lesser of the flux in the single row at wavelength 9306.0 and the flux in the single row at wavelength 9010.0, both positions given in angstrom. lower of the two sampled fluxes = 16.7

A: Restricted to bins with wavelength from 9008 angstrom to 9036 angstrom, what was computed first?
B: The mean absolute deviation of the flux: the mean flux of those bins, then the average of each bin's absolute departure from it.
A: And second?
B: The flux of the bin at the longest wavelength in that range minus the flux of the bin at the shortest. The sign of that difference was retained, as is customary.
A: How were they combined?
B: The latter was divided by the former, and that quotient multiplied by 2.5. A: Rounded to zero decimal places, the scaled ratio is 8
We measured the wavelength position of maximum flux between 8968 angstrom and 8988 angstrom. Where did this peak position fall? 8986.0 angstrom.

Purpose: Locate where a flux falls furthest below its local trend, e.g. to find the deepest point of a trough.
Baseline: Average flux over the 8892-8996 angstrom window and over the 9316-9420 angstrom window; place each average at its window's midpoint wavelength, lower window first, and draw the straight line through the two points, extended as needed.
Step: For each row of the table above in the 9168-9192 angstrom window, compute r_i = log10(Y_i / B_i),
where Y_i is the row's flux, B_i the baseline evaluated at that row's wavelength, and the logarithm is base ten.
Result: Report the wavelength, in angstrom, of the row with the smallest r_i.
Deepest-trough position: 9170.0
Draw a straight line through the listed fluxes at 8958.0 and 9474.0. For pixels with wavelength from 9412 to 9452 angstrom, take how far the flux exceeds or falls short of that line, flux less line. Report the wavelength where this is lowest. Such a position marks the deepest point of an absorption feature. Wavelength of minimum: 9438.0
